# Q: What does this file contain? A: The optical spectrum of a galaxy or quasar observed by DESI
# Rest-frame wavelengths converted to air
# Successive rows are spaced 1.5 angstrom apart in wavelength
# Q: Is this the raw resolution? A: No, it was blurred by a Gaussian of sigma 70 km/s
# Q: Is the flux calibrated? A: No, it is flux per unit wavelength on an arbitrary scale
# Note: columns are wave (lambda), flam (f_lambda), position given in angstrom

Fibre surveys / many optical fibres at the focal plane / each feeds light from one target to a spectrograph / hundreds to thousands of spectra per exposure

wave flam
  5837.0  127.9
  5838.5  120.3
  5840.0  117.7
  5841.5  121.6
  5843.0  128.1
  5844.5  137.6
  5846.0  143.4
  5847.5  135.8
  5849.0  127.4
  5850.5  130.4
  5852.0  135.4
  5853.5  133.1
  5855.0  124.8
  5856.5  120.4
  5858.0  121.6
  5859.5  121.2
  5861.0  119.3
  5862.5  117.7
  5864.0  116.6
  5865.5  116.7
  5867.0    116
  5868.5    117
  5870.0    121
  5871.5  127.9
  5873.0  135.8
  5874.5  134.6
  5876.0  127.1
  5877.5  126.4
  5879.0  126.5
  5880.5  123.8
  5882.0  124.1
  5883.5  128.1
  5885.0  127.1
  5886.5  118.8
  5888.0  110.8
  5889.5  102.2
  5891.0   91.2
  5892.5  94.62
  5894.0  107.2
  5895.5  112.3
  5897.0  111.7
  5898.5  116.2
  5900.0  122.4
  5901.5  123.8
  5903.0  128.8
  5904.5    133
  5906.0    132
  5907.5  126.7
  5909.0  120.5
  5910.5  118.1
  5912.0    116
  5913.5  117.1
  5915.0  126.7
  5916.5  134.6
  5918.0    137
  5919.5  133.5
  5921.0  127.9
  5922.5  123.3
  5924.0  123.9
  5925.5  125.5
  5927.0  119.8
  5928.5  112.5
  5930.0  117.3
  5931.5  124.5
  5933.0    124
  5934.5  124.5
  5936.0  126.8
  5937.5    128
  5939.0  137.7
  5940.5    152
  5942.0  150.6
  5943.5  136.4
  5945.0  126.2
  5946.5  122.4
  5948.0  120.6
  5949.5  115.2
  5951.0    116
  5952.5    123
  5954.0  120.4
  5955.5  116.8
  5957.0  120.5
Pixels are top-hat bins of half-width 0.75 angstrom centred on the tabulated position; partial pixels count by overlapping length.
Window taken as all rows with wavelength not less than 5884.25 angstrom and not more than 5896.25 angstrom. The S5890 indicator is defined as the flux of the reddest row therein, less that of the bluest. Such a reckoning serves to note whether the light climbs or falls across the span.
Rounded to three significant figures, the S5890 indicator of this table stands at -14.8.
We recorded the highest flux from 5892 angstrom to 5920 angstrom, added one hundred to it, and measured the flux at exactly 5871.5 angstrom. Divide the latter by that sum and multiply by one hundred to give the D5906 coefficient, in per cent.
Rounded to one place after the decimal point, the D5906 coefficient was 54.0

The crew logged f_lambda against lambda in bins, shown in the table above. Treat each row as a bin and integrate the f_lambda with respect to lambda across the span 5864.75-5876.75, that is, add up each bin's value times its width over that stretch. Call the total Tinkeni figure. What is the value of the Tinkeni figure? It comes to 1494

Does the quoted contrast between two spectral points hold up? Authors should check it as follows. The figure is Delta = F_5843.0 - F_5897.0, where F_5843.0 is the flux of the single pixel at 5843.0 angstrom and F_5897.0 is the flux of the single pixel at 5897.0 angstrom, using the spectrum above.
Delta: 16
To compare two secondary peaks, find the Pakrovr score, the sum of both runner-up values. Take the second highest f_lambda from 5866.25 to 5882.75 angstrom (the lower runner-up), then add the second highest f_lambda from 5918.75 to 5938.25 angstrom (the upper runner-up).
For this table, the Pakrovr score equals 263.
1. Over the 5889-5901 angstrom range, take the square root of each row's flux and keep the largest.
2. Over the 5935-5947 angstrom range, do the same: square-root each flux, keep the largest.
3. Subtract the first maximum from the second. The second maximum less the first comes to 1.3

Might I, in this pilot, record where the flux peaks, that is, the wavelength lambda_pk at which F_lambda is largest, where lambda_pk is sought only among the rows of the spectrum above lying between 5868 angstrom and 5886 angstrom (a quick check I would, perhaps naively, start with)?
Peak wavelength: 5873.0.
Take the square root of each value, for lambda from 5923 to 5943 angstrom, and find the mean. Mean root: 11.3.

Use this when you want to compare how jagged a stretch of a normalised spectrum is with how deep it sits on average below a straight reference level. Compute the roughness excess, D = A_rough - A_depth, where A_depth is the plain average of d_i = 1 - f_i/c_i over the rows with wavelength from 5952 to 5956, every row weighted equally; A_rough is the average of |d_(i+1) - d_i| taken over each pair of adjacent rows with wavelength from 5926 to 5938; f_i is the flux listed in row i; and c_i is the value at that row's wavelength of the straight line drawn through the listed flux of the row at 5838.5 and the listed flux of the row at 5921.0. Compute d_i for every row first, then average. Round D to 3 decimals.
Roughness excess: -0.057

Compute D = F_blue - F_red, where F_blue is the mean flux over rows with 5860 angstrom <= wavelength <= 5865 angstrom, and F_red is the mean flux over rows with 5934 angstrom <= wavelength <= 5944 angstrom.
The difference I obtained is -19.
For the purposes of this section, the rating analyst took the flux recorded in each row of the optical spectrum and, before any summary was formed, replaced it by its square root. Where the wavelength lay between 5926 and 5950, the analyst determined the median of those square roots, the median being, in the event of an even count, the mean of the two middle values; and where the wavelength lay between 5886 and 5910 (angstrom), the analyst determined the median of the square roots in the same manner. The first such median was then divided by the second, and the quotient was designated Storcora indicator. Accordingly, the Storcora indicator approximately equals 1.03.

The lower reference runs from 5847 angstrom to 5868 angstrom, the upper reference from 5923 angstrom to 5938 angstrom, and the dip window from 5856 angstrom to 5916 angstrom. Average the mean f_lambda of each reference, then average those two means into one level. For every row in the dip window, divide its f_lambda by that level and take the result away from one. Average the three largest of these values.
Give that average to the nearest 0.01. 0.22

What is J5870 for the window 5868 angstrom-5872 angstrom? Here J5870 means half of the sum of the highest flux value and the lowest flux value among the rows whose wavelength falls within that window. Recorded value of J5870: 122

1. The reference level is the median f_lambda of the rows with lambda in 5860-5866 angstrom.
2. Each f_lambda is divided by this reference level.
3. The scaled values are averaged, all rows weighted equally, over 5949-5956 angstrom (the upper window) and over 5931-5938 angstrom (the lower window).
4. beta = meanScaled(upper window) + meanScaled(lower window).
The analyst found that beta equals 2.08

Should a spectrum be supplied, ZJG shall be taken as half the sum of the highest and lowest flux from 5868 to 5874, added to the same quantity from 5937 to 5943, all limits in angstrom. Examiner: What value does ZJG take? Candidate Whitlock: 266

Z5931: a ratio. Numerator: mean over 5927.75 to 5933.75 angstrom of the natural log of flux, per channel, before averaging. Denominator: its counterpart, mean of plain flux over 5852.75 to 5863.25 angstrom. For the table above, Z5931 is 0.0390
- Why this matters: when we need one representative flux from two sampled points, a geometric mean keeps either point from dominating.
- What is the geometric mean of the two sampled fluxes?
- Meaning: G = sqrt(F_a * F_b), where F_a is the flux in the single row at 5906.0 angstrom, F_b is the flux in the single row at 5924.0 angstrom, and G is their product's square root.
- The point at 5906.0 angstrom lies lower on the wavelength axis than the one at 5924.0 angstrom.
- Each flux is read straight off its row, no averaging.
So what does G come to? 128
